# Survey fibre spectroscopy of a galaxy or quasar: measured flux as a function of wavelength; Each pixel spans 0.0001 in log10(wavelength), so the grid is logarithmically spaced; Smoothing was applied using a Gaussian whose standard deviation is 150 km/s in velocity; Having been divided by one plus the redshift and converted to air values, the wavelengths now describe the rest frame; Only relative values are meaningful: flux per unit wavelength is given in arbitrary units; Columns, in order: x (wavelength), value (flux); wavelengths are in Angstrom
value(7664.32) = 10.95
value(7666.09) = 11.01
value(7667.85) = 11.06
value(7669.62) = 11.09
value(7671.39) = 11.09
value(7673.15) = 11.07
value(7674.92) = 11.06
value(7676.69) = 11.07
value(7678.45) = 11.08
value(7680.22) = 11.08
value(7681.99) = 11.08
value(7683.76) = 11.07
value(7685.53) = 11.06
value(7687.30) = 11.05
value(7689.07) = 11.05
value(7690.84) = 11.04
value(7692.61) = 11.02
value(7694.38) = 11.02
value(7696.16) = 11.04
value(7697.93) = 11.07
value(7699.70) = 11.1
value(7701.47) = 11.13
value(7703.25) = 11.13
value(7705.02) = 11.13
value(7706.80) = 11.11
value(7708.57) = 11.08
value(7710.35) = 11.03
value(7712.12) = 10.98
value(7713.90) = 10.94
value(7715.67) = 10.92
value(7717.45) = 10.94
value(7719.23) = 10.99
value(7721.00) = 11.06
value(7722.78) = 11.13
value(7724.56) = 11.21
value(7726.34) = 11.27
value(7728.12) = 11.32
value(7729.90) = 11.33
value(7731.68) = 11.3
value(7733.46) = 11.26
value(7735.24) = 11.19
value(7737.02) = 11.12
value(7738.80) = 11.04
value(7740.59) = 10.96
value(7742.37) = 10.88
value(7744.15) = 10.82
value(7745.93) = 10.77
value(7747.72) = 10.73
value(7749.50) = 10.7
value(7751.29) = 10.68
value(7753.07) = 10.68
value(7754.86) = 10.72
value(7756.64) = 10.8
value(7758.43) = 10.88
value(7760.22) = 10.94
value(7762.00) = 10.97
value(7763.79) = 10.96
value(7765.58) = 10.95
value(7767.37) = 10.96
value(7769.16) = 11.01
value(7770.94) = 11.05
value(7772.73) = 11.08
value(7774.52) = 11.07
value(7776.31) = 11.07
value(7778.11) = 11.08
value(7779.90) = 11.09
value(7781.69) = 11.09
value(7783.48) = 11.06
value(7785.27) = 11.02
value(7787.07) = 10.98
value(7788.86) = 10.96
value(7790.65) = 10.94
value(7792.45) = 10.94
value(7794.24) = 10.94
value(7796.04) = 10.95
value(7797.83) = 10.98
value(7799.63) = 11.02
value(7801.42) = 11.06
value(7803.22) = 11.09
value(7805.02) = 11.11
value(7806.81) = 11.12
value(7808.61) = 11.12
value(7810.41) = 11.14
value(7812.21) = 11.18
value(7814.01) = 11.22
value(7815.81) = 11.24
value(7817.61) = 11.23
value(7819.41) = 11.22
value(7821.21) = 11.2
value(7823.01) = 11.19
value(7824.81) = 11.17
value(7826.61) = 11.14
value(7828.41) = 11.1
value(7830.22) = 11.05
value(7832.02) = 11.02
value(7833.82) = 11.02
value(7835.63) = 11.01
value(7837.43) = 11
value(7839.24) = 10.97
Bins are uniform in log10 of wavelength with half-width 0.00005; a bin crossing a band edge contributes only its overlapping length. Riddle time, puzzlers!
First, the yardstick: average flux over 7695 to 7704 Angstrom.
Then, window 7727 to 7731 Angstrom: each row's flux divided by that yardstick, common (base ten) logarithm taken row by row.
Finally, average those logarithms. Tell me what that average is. 0.009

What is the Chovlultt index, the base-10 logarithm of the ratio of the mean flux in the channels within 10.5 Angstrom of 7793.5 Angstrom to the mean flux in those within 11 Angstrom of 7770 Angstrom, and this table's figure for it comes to -0.001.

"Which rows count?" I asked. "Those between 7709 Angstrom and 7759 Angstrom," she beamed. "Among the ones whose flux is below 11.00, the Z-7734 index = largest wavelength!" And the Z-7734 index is 7758.43 Angstrom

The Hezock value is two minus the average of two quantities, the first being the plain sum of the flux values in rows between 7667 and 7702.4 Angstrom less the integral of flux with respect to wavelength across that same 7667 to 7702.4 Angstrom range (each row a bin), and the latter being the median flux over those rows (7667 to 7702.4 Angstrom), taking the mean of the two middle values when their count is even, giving 81.6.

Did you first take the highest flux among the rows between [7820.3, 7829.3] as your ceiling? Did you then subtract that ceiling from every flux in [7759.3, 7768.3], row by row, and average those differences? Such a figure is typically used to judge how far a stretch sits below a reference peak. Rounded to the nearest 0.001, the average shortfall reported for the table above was -0.244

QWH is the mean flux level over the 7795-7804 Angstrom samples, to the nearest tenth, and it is 11.0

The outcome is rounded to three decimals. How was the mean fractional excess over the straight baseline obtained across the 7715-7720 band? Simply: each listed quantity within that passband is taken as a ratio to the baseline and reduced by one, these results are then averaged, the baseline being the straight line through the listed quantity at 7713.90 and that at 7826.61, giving 0.000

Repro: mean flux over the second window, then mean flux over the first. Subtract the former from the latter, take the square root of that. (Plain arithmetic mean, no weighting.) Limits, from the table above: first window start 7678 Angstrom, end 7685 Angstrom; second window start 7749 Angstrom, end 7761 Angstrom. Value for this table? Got 0.55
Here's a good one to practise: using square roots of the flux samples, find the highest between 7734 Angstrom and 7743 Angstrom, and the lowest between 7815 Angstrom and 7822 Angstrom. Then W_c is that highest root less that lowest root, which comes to -0.001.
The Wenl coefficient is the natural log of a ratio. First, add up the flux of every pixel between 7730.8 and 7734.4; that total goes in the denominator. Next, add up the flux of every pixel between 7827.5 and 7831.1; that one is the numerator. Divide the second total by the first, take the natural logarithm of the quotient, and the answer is -0.018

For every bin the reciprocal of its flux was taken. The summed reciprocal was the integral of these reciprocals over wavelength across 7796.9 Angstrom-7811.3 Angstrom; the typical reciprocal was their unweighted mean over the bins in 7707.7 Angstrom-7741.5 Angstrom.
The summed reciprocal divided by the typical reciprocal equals 14.4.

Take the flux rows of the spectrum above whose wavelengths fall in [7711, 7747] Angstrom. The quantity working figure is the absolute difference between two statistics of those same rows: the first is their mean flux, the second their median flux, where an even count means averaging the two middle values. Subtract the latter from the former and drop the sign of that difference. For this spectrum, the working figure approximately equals 0.021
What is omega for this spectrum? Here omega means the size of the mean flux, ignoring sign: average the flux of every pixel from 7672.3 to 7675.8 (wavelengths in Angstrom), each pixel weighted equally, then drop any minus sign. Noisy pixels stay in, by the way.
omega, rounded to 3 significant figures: 11.1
